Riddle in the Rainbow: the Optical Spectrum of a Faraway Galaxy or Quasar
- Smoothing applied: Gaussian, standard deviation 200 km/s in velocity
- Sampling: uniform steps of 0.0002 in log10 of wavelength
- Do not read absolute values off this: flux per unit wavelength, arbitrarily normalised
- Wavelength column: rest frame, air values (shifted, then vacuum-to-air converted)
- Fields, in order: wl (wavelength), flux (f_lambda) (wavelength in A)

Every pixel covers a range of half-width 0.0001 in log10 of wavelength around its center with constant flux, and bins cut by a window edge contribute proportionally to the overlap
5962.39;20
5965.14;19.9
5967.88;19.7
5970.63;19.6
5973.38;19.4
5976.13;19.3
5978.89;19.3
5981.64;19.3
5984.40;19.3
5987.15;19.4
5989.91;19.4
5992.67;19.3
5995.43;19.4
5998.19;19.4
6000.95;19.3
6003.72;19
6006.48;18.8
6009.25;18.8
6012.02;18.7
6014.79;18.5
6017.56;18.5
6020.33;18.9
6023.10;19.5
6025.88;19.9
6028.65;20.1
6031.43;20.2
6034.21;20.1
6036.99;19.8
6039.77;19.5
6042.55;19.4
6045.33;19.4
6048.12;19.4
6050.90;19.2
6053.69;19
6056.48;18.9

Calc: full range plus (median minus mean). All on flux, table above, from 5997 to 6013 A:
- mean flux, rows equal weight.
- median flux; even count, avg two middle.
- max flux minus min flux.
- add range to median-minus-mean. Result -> 0.6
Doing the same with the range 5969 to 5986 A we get 0.2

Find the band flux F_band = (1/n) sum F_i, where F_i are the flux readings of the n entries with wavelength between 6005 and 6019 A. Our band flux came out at 18.7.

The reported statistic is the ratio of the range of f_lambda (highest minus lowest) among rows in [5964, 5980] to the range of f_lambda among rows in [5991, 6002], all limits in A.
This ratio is 6.0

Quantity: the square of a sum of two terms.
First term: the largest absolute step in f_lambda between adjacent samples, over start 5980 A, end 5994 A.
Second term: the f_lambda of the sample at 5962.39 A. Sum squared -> 404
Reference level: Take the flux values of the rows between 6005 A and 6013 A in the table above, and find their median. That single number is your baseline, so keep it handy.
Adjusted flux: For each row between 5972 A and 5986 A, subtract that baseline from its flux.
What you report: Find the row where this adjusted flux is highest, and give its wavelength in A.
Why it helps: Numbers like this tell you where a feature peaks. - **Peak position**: 5973.38 A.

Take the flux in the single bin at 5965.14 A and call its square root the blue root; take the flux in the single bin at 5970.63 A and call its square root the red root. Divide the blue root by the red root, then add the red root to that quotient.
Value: 5.43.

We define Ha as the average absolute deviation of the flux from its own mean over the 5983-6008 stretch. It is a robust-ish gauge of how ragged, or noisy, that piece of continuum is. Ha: 0.16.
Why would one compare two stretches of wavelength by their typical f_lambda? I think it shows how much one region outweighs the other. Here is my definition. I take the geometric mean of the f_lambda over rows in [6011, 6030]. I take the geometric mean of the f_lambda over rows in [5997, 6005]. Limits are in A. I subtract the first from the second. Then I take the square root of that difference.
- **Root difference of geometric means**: 0.29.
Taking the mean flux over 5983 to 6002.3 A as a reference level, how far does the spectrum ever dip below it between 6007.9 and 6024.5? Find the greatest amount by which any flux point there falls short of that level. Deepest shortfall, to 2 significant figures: 0.86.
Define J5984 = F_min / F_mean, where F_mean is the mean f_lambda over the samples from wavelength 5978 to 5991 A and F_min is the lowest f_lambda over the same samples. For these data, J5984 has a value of 0.998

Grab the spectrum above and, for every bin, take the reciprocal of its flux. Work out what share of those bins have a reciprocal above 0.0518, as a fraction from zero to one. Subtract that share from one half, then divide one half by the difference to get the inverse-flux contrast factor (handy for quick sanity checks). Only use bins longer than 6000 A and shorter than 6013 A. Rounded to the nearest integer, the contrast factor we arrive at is -1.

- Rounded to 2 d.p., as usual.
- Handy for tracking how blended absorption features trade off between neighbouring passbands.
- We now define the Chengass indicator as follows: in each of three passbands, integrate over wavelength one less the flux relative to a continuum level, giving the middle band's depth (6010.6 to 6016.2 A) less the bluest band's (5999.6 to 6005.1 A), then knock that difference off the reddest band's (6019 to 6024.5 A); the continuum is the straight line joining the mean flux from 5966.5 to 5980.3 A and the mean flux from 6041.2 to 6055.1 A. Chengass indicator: -0.11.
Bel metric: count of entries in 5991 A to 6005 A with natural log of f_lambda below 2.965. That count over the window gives 3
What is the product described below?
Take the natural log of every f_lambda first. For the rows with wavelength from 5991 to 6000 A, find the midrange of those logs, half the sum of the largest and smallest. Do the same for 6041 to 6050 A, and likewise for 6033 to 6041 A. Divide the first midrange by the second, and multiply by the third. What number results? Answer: 2.98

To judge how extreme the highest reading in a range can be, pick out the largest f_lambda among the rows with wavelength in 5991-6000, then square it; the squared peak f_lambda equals 376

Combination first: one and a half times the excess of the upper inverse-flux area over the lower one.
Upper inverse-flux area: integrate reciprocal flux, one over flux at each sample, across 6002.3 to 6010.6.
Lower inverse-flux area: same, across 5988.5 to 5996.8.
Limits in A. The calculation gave 0.02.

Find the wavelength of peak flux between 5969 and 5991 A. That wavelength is 5970.63 A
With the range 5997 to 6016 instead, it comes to 5998.19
